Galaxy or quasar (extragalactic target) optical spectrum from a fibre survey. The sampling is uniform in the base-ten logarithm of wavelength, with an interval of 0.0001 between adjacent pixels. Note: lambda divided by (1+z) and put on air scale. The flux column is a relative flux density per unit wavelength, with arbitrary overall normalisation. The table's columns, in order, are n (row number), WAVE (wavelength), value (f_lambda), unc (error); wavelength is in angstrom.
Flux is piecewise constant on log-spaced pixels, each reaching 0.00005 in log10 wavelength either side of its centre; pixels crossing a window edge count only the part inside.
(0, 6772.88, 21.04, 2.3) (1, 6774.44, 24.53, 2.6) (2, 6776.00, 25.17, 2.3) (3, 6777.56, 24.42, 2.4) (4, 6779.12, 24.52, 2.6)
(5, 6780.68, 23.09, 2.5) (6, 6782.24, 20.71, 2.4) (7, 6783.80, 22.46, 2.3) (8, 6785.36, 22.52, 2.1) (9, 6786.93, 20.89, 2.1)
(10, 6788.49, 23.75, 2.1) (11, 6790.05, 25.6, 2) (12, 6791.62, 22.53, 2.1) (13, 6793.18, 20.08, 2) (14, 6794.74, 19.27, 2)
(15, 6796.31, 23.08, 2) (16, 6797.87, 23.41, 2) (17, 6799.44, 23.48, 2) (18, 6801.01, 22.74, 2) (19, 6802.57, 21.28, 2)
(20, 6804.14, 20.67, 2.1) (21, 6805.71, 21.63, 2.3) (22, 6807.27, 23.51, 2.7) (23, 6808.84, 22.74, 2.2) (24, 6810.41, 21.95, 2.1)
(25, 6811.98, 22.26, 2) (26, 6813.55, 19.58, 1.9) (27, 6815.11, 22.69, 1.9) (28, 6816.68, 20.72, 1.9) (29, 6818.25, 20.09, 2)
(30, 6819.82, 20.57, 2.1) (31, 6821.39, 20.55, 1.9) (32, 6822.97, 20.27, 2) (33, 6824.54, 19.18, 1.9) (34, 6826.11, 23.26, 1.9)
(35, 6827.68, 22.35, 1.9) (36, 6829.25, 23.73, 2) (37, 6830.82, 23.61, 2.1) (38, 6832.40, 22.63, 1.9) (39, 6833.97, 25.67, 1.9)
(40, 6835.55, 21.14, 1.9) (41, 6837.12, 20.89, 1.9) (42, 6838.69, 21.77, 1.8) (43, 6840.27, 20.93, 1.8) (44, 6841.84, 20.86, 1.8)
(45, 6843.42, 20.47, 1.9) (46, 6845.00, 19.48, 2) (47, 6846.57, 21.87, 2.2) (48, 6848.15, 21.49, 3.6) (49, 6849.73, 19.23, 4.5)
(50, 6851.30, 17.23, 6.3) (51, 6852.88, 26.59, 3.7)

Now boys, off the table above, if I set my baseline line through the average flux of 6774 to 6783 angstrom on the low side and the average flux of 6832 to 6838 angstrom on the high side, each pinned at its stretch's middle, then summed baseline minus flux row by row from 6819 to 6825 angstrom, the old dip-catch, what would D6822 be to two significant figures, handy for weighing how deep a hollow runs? 11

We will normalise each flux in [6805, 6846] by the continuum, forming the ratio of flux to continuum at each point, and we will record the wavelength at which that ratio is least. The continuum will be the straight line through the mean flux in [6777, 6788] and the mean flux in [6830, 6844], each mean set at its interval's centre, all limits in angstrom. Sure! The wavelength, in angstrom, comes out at 6824.54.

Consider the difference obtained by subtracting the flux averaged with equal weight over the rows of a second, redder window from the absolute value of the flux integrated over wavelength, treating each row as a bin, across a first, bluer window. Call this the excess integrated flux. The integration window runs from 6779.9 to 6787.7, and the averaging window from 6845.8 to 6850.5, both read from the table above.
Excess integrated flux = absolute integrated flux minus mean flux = 150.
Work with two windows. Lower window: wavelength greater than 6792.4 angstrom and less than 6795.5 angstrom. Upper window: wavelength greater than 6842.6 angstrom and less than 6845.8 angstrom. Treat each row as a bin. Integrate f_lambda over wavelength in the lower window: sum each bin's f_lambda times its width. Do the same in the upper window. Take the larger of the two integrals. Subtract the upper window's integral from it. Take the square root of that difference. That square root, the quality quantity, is 0.0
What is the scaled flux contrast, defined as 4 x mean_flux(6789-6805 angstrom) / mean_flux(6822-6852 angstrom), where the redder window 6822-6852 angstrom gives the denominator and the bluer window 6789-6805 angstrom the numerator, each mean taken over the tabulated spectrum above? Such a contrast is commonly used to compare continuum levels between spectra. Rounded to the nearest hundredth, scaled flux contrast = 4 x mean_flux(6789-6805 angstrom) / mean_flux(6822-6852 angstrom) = 4.16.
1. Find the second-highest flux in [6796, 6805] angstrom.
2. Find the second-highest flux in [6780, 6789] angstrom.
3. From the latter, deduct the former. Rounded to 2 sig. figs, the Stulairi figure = -0.32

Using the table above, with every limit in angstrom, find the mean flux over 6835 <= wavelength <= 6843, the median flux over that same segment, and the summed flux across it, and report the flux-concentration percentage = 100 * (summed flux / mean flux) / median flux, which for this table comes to 23.9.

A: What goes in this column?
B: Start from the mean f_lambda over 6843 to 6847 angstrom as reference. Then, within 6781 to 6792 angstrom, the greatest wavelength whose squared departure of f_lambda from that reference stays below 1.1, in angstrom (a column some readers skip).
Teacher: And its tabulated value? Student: 6786.93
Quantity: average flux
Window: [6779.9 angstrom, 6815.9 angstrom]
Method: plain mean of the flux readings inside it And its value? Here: 22.2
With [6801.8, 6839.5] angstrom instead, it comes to 21.8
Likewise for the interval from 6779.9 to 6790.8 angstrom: 22.7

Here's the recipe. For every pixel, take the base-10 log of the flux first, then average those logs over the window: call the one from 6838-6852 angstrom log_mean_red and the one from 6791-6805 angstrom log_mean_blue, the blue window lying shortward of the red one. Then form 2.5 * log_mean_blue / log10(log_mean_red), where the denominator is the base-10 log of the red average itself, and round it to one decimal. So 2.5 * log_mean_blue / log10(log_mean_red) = 28.7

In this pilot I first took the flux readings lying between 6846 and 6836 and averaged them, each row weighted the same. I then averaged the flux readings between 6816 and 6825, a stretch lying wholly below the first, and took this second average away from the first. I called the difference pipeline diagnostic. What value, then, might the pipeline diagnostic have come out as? 0.5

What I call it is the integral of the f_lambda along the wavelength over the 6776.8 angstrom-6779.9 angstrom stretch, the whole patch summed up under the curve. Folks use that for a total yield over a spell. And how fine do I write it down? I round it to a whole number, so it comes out 76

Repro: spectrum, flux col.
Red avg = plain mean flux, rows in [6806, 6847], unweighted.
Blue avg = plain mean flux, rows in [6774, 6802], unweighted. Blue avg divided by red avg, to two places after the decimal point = 1.06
